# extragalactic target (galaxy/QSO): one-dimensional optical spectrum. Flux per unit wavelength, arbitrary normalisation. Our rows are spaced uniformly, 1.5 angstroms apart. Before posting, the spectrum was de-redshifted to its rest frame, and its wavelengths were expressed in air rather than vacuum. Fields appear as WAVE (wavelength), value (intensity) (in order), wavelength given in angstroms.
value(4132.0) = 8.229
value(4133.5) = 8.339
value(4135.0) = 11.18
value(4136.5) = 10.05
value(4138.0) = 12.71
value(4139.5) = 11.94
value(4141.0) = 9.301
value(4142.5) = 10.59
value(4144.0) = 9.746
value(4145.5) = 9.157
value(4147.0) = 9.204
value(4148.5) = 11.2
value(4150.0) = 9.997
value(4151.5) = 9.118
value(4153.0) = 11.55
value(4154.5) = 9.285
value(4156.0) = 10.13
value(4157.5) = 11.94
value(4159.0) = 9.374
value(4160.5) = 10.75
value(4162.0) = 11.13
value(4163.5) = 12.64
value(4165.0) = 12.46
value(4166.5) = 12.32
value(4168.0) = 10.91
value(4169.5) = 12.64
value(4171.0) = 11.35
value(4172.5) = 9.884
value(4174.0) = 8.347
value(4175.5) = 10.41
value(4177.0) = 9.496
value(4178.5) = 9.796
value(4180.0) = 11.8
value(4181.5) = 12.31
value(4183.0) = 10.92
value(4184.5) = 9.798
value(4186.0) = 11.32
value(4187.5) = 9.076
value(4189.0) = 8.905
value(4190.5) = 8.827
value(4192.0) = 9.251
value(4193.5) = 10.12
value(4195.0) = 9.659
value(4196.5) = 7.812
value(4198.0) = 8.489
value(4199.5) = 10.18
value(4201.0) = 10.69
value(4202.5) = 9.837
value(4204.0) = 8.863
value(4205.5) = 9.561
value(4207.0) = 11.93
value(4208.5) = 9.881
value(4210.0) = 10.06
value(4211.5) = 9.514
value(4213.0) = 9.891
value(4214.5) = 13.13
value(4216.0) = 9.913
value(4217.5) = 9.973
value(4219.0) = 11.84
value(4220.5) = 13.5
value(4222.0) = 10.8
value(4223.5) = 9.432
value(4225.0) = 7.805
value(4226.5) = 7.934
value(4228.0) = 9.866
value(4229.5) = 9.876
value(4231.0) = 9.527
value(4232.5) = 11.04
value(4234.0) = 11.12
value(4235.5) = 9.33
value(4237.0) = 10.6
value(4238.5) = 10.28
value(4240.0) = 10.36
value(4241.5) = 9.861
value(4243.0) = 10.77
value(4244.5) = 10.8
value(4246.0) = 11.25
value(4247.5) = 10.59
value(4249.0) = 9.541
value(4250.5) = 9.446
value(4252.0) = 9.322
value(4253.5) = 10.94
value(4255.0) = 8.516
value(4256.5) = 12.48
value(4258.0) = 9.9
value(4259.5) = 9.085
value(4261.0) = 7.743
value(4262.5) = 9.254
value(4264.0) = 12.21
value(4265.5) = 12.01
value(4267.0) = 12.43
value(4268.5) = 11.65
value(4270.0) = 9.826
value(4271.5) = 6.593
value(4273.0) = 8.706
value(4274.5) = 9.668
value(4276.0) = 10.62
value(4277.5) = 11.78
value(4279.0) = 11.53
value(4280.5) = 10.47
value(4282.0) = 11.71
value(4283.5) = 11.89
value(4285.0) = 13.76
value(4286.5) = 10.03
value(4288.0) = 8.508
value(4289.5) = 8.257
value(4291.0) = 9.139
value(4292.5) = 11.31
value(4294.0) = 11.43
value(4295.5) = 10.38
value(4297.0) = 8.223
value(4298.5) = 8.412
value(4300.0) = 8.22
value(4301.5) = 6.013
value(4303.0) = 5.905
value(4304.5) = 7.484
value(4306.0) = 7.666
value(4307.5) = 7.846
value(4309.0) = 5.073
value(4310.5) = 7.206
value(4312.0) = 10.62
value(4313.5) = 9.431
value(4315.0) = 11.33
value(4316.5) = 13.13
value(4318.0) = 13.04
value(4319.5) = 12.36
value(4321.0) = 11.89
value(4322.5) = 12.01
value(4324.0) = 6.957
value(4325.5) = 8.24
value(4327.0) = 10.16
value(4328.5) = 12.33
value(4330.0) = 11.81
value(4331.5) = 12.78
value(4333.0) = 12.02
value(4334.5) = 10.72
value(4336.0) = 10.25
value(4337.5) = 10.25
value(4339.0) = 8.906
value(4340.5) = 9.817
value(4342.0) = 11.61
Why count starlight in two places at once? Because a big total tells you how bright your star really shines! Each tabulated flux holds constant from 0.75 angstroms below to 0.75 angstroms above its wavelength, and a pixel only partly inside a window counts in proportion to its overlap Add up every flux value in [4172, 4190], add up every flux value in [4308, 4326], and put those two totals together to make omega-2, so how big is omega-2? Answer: 243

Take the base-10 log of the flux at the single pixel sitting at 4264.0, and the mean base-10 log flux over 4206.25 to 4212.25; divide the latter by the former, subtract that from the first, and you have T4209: 0.15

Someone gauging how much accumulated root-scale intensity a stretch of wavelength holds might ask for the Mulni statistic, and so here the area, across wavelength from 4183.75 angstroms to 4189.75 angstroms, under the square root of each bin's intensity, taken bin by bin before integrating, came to 18.7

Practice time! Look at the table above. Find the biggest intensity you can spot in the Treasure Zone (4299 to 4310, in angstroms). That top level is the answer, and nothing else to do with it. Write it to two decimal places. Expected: 8.22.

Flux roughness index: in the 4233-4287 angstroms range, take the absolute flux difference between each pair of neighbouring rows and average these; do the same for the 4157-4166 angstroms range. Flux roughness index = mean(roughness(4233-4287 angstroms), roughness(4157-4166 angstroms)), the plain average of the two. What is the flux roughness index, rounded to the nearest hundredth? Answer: 1.24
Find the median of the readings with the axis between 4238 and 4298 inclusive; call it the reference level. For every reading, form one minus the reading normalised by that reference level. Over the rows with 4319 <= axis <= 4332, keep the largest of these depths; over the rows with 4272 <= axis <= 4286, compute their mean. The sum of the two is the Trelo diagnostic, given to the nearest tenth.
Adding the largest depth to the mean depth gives 0.3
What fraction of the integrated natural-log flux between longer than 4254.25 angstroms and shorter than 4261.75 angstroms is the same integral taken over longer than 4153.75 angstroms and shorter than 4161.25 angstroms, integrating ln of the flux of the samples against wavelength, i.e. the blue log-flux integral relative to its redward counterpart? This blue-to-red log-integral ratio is 1.04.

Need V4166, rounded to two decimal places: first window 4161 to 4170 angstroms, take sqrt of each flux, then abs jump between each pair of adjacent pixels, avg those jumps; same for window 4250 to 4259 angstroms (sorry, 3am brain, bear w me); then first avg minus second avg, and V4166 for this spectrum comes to -0.19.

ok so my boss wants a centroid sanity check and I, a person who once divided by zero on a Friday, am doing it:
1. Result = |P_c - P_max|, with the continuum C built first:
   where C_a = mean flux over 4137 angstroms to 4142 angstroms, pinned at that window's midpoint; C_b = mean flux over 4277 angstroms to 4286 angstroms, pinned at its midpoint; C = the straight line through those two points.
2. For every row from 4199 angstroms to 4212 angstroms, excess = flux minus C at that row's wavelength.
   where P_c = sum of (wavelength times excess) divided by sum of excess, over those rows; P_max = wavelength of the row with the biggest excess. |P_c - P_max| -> 1.3 angstroms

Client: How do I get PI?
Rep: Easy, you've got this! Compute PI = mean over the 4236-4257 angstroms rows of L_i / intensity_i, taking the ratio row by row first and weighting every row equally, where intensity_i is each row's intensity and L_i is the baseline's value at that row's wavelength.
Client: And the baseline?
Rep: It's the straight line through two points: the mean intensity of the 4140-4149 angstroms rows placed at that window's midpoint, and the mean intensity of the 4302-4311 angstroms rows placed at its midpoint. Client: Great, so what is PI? 0.78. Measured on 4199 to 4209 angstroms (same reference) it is 0.87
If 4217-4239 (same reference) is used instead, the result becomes 0.83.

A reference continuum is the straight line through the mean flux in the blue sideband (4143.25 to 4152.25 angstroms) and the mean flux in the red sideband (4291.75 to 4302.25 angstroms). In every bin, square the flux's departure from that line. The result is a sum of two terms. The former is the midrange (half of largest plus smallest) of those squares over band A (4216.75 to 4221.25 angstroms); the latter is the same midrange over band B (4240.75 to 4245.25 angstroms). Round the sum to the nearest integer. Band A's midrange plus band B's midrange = 10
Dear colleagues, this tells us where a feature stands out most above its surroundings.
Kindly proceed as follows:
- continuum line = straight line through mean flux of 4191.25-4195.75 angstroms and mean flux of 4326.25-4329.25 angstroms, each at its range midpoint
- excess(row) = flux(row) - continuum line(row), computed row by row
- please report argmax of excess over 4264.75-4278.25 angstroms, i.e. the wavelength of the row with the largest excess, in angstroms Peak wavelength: 4267.0 angstroms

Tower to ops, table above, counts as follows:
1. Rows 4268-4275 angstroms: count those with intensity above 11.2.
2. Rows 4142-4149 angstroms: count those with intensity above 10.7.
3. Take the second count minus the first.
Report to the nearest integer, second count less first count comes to 0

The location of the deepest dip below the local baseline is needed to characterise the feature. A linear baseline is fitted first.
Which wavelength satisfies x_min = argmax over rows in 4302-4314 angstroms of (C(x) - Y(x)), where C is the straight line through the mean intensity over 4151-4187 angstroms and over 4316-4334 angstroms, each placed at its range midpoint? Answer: 4309.0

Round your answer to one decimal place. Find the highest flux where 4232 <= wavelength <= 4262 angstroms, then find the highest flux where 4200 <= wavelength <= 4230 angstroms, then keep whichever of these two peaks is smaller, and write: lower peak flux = 12.5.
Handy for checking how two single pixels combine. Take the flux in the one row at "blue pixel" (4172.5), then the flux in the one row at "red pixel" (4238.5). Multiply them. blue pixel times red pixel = 102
